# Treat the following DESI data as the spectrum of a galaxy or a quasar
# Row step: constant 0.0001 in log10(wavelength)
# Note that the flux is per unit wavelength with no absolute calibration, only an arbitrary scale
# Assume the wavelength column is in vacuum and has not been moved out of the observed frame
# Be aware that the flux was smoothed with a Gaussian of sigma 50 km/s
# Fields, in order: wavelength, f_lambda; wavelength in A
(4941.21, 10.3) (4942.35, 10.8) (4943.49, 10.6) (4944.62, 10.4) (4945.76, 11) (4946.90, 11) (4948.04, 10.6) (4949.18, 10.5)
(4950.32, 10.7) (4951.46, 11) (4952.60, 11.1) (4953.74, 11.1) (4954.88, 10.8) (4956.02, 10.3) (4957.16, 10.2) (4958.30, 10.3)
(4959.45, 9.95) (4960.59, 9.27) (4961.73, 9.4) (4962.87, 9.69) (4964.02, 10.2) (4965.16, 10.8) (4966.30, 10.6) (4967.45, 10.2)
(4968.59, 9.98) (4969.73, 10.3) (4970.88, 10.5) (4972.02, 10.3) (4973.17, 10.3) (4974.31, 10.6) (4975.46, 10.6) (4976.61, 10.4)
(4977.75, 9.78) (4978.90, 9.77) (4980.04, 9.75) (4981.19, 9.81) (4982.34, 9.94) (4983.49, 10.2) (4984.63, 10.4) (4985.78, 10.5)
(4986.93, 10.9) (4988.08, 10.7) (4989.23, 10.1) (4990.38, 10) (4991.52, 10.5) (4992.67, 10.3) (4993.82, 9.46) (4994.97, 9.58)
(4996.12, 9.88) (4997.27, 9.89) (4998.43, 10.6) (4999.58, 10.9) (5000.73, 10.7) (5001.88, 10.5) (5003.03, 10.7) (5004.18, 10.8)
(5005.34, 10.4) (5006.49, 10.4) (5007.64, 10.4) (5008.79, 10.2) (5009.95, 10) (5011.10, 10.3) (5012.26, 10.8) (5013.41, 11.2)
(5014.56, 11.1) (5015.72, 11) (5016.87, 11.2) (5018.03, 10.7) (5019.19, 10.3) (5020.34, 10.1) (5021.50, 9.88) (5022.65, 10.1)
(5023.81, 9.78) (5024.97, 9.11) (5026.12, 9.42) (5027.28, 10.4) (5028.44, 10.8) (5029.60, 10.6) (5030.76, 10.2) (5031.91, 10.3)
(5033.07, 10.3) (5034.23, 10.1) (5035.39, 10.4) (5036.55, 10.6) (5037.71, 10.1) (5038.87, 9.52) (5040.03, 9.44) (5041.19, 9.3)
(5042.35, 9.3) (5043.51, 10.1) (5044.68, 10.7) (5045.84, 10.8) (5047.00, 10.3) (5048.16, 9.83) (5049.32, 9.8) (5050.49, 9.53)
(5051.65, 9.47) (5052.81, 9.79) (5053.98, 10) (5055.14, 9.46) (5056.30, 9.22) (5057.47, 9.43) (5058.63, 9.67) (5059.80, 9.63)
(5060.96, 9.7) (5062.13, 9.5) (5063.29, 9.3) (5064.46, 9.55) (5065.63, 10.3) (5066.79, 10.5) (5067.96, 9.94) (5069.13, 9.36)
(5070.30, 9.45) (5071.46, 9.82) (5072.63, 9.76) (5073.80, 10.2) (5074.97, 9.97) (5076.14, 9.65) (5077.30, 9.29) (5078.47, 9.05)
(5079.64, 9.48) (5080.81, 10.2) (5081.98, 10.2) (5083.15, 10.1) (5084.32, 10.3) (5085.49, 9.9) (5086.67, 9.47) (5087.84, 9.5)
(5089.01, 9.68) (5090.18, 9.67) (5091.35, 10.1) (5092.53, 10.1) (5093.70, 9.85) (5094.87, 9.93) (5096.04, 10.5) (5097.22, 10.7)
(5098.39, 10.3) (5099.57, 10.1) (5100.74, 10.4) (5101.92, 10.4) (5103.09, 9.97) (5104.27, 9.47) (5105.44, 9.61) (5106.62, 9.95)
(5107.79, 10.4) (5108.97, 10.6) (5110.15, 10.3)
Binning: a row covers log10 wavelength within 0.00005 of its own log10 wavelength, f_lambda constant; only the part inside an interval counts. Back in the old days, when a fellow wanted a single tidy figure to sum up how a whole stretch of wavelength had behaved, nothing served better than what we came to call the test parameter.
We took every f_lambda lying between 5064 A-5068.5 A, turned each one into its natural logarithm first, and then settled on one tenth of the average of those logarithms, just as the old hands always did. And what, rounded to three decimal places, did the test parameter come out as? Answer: 0.231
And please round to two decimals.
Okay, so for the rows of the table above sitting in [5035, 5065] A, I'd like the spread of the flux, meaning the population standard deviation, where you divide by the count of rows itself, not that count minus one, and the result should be 0.45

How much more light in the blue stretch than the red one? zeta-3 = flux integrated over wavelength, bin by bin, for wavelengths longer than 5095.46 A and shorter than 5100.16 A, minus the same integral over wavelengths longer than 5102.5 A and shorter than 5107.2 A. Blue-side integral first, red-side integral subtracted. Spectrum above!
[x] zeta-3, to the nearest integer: 3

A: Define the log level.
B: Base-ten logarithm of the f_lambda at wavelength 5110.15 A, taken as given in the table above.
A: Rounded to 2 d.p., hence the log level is 1.01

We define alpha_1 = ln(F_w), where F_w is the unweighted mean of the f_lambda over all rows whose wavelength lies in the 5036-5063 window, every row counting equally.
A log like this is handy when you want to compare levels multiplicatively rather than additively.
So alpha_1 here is 2.28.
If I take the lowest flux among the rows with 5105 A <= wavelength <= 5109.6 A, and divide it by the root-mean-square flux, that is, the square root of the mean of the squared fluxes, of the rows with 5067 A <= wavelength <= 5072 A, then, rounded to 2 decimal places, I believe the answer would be 1.00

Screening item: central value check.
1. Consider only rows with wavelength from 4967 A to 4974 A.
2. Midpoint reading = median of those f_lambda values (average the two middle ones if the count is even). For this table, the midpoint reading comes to 10.3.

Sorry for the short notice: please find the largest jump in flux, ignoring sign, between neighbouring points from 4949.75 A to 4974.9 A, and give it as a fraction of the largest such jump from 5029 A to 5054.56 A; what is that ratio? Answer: 0.85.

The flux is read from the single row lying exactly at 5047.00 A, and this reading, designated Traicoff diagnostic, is 10.3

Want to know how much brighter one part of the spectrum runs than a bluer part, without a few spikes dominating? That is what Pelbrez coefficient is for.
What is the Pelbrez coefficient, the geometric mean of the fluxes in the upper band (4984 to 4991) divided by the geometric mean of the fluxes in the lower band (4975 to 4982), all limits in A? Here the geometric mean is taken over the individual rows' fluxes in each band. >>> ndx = 1.04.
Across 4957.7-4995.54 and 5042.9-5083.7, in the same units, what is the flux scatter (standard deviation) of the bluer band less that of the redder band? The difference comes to 0.0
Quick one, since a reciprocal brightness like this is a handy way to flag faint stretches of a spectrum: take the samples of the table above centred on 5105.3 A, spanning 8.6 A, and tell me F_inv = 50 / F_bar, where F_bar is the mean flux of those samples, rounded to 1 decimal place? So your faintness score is 5.0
